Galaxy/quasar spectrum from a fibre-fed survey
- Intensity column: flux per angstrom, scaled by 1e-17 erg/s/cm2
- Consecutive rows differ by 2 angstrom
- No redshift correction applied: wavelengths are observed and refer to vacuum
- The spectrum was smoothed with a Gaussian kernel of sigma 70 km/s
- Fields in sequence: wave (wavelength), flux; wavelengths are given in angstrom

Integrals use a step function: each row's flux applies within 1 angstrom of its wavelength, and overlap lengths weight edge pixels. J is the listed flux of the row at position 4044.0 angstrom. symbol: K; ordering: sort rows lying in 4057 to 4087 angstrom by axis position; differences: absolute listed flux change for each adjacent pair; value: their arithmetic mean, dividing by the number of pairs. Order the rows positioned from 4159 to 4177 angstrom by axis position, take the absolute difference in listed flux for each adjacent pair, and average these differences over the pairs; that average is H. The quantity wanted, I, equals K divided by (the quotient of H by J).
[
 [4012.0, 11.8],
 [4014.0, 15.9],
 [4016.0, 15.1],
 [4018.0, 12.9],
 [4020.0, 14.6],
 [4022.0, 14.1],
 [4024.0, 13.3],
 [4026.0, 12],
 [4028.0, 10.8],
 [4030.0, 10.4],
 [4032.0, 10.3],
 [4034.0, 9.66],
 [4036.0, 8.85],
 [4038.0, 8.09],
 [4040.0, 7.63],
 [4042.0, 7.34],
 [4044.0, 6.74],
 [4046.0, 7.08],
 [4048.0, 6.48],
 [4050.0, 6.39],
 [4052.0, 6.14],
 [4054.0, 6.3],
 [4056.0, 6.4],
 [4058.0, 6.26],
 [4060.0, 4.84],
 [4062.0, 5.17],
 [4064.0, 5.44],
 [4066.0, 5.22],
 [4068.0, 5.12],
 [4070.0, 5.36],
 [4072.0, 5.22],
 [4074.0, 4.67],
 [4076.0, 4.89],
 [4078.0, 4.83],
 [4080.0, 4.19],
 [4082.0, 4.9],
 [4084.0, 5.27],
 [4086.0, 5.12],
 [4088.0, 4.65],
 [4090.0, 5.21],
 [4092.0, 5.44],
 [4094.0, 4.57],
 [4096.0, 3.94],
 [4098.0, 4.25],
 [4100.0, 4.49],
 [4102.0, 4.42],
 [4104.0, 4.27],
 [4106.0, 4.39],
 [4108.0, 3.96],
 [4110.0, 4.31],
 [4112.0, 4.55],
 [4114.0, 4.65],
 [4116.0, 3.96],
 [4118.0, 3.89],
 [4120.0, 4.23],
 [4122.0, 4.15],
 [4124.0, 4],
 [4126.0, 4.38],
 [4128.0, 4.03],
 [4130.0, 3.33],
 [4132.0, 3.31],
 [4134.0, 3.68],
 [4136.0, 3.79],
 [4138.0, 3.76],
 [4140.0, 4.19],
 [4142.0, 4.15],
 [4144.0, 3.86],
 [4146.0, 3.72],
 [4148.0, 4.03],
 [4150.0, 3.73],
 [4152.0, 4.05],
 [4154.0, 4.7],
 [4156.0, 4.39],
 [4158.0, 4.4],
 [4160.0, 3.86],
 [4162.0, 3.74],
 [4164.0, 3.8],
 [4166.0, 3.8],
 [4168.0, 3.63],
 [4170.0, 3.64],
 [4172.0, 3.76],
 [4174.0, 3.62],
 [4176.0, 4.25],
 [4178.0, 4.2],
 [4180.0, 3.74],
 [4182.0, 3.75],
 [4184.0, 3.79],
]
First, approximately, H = 0.16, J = 6.74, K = 0.387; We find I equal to 17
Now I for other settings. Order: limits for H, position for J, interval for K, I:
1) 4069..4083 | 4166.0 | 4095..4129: 2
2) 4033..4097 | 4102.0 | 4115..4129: 2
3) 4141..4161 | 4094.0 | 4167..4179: 3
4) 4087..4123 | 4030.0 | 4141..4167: 8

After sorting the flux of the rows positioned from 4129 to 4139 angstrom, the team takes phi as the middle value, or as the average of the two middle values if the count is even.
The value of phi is 3.7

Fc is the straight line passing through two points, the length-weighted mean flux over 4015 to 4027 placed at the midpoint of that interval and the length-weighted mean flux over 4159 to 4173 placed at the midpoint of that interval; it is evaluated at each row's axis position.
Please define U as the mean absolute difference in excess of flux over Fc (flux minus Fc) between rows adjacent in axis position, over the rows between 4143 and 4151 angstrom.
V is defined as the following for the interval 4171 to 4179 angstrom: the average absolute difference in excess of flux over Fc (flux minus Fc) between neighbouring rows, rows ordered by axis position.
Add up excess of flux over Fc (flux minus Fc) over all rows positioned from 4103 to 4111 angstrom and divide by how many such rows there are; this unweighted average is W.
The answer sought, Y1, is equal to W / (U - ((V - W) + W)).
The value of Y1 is 44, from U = 0.20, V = 0.29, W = -3.6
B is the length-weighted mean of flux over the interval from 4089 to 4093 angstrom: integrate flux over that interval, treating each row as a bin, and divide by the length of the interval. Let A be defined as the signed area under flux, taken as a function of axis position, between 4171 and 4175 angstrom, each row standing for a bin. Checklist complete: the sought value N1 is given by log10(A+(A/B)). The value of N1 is 1.24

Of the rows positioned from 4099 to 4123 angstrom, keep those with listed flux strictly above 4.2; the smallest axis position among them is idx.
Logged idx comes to 4100.0 angstrom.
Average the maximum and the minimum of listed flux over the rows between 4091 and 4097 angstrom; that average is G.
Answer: 4.7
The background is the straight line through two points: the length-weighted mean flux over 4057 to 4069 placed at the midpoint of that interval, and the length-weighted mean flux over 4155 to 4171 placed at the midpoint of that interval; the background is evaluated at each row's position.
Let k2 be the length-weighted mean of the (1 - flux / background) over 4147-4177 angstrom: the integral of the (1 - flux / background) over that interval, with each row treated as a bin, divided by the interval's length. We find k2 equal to -0.010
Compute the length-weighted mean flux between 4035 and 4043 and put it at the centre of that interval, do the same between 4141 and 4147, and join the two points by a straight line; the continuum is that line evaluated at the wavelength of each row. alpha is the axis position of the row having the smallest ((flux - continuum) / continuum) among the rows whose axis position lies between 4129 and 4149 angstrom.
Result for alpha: 4130.0 angstrom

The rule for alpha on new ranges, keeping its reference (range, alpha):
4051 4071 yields 4060.0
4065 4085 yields 4080.0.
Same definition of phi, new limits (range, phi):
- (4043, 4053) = 6.5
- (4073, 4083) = 4.8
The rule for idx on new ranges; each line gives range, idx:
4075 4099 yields 4076.0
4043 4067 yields 4044.0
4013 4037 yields 4014.0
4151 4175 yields 4154.0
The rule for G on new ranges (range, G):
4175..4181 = 4.0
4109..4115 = 4.5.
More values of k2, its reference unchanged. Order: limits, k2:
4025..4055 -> -0.454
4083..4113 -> 0.053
